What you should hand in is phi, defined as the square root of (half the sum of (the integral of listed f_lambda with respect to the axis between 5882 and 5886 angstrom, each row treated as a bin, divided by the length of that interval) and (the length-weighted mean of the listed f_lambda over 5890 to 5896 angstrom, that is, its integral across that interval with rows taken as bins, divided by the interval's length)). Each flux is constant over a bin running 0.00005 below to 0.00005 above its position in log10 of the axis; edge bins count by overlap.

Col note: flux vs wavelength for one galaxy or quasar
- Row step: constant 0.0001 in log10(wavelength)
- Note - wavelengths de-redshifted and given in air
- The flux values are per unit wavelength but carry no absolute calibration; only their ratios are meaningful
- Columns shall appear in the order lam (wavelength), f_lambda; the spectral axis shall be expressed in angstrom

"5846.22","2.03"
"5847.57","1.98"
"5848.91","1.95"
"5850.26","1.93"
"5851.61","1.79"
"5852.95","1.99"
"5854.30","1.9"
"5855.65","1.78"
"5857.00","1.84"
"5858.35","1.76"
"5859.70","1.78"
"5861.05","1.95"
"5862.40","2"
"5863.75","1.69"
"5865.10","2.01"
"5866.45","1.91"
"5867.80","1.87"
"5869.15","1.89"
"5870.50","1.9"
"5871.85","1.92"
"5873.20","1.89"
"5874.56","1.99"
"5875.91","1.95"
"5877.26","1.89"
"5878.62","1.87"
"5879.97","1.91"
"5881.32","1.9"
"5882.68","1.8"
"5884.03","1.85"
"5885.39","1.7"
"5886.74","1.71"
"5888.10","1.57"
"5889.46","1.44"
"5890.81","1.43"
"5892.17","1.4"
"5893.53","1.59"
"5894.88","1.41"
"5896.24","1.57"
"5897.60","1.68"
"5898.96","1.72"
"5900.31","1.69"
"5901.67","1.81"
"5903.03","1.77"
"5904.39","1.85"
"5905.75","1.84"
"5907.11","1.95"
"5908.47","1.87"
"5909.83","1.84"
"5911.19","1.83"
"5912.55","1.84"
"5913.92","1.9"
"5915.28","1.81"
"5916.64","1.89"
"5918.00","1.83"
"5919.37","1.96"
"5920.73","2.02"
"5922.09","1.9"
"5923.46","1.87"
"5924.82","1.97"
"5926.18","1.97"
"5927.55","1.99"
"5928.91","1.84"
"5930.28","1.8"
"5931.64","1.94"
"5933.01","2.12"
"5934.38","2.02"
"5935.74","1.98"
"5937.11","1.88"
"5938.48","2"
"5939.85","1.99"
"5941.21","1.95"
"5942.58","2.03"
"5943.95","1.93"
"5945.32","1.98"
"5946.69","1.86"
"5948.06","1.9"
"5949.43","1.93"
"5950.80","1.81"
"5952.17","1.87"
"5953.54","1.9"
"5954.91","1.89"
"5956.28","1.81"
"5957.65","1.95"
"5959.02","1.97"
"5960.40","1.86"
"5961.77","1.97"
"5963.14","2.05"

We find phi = 1.27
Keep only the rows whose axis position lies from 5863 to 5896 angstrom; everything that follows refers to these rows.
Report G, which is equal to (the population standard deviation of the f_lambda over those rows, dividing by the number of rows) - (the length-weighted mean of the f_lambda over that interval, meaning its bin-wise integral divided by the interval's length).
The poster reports -1.58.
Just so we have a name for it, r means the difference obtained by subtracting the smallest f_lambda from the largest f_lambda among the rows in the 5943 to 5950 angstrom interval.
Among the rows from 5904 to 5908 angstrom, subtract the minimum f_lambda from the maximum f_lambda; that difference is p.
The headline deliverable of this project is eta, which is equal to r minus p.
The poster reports 0.01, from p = 0.110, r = 0.12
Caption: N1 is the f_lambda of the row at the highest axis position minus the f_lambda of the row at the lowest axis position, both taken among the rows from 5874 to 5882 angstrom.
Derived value -0.09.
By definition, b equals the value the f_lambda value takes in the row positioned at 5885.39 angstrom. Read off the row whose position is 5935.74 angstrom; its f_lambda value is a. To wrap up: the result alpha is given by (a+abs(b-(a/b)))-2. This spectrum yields 0.5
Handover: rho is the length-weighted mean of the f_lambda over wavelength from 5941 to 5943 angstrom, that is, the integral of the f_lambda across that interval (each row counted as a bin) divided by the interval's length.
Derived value 1.99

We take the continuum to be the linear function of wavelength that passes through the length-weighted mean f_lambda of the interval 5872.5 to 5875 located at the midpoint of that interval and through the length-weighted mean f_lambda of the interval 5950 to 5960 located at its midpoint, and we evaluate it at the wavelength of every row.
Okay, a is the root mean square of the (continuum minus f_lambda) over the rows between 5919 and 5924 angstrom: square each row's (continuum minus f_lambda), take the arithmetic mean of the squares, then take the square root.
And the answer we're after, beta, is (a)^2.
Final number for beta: 0.004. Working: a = 0.066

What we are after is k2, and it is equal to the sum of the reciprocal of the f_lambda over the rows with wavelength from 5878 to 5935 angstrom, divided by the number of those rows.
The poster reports 0.56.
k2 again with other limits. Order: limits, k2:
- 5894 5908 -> 0.58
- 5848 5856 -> 0.53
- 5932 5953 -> 0.51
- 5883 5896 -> 0.64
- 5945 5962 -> 0.53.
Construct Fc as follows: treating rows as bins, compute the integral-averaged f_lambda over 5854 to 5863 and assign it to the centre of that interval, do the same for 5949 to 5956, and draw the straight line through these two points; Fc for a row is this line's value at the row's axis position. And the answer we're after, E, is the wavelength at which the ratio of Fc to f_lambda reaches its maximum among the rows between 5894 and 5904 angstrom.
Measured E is 5894.88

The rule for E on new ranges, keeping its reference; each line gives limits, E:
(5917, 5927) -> 5918.00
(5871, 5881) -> 5878.62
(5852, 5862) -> 5858.35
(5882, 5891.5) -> 5890.81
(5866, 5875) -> 5867.80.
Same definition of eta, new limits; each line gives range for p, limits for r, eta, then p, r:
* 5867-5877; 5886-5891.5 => 0.16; 0.120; 0.28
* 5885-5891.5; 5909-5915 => -0.21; 0.280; 0.07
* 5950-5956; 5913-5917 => 0.00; 0.090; 0.09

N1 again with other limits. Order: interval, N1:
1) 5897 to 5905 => 0.17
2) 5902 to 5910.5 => 0.07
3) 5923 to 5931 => -0.07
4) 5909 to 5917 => 0.05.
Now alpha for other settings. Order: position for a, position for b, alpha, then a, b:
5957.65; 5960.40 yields 0.8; 1.95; 1.86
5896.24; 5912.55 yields 0.6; 1.57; 1.84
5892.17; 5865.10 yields 0.7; 1.4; 2.01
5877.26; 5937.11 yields 0.8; 1.89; 1.88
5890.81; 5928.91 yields 0.5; 1.43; 1.84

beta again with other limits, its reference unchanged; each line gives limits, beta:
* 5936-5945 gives 0.007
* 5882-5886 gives 0.024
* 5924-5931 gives 0.006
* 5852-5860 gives 0.016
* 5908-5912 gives 0.004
